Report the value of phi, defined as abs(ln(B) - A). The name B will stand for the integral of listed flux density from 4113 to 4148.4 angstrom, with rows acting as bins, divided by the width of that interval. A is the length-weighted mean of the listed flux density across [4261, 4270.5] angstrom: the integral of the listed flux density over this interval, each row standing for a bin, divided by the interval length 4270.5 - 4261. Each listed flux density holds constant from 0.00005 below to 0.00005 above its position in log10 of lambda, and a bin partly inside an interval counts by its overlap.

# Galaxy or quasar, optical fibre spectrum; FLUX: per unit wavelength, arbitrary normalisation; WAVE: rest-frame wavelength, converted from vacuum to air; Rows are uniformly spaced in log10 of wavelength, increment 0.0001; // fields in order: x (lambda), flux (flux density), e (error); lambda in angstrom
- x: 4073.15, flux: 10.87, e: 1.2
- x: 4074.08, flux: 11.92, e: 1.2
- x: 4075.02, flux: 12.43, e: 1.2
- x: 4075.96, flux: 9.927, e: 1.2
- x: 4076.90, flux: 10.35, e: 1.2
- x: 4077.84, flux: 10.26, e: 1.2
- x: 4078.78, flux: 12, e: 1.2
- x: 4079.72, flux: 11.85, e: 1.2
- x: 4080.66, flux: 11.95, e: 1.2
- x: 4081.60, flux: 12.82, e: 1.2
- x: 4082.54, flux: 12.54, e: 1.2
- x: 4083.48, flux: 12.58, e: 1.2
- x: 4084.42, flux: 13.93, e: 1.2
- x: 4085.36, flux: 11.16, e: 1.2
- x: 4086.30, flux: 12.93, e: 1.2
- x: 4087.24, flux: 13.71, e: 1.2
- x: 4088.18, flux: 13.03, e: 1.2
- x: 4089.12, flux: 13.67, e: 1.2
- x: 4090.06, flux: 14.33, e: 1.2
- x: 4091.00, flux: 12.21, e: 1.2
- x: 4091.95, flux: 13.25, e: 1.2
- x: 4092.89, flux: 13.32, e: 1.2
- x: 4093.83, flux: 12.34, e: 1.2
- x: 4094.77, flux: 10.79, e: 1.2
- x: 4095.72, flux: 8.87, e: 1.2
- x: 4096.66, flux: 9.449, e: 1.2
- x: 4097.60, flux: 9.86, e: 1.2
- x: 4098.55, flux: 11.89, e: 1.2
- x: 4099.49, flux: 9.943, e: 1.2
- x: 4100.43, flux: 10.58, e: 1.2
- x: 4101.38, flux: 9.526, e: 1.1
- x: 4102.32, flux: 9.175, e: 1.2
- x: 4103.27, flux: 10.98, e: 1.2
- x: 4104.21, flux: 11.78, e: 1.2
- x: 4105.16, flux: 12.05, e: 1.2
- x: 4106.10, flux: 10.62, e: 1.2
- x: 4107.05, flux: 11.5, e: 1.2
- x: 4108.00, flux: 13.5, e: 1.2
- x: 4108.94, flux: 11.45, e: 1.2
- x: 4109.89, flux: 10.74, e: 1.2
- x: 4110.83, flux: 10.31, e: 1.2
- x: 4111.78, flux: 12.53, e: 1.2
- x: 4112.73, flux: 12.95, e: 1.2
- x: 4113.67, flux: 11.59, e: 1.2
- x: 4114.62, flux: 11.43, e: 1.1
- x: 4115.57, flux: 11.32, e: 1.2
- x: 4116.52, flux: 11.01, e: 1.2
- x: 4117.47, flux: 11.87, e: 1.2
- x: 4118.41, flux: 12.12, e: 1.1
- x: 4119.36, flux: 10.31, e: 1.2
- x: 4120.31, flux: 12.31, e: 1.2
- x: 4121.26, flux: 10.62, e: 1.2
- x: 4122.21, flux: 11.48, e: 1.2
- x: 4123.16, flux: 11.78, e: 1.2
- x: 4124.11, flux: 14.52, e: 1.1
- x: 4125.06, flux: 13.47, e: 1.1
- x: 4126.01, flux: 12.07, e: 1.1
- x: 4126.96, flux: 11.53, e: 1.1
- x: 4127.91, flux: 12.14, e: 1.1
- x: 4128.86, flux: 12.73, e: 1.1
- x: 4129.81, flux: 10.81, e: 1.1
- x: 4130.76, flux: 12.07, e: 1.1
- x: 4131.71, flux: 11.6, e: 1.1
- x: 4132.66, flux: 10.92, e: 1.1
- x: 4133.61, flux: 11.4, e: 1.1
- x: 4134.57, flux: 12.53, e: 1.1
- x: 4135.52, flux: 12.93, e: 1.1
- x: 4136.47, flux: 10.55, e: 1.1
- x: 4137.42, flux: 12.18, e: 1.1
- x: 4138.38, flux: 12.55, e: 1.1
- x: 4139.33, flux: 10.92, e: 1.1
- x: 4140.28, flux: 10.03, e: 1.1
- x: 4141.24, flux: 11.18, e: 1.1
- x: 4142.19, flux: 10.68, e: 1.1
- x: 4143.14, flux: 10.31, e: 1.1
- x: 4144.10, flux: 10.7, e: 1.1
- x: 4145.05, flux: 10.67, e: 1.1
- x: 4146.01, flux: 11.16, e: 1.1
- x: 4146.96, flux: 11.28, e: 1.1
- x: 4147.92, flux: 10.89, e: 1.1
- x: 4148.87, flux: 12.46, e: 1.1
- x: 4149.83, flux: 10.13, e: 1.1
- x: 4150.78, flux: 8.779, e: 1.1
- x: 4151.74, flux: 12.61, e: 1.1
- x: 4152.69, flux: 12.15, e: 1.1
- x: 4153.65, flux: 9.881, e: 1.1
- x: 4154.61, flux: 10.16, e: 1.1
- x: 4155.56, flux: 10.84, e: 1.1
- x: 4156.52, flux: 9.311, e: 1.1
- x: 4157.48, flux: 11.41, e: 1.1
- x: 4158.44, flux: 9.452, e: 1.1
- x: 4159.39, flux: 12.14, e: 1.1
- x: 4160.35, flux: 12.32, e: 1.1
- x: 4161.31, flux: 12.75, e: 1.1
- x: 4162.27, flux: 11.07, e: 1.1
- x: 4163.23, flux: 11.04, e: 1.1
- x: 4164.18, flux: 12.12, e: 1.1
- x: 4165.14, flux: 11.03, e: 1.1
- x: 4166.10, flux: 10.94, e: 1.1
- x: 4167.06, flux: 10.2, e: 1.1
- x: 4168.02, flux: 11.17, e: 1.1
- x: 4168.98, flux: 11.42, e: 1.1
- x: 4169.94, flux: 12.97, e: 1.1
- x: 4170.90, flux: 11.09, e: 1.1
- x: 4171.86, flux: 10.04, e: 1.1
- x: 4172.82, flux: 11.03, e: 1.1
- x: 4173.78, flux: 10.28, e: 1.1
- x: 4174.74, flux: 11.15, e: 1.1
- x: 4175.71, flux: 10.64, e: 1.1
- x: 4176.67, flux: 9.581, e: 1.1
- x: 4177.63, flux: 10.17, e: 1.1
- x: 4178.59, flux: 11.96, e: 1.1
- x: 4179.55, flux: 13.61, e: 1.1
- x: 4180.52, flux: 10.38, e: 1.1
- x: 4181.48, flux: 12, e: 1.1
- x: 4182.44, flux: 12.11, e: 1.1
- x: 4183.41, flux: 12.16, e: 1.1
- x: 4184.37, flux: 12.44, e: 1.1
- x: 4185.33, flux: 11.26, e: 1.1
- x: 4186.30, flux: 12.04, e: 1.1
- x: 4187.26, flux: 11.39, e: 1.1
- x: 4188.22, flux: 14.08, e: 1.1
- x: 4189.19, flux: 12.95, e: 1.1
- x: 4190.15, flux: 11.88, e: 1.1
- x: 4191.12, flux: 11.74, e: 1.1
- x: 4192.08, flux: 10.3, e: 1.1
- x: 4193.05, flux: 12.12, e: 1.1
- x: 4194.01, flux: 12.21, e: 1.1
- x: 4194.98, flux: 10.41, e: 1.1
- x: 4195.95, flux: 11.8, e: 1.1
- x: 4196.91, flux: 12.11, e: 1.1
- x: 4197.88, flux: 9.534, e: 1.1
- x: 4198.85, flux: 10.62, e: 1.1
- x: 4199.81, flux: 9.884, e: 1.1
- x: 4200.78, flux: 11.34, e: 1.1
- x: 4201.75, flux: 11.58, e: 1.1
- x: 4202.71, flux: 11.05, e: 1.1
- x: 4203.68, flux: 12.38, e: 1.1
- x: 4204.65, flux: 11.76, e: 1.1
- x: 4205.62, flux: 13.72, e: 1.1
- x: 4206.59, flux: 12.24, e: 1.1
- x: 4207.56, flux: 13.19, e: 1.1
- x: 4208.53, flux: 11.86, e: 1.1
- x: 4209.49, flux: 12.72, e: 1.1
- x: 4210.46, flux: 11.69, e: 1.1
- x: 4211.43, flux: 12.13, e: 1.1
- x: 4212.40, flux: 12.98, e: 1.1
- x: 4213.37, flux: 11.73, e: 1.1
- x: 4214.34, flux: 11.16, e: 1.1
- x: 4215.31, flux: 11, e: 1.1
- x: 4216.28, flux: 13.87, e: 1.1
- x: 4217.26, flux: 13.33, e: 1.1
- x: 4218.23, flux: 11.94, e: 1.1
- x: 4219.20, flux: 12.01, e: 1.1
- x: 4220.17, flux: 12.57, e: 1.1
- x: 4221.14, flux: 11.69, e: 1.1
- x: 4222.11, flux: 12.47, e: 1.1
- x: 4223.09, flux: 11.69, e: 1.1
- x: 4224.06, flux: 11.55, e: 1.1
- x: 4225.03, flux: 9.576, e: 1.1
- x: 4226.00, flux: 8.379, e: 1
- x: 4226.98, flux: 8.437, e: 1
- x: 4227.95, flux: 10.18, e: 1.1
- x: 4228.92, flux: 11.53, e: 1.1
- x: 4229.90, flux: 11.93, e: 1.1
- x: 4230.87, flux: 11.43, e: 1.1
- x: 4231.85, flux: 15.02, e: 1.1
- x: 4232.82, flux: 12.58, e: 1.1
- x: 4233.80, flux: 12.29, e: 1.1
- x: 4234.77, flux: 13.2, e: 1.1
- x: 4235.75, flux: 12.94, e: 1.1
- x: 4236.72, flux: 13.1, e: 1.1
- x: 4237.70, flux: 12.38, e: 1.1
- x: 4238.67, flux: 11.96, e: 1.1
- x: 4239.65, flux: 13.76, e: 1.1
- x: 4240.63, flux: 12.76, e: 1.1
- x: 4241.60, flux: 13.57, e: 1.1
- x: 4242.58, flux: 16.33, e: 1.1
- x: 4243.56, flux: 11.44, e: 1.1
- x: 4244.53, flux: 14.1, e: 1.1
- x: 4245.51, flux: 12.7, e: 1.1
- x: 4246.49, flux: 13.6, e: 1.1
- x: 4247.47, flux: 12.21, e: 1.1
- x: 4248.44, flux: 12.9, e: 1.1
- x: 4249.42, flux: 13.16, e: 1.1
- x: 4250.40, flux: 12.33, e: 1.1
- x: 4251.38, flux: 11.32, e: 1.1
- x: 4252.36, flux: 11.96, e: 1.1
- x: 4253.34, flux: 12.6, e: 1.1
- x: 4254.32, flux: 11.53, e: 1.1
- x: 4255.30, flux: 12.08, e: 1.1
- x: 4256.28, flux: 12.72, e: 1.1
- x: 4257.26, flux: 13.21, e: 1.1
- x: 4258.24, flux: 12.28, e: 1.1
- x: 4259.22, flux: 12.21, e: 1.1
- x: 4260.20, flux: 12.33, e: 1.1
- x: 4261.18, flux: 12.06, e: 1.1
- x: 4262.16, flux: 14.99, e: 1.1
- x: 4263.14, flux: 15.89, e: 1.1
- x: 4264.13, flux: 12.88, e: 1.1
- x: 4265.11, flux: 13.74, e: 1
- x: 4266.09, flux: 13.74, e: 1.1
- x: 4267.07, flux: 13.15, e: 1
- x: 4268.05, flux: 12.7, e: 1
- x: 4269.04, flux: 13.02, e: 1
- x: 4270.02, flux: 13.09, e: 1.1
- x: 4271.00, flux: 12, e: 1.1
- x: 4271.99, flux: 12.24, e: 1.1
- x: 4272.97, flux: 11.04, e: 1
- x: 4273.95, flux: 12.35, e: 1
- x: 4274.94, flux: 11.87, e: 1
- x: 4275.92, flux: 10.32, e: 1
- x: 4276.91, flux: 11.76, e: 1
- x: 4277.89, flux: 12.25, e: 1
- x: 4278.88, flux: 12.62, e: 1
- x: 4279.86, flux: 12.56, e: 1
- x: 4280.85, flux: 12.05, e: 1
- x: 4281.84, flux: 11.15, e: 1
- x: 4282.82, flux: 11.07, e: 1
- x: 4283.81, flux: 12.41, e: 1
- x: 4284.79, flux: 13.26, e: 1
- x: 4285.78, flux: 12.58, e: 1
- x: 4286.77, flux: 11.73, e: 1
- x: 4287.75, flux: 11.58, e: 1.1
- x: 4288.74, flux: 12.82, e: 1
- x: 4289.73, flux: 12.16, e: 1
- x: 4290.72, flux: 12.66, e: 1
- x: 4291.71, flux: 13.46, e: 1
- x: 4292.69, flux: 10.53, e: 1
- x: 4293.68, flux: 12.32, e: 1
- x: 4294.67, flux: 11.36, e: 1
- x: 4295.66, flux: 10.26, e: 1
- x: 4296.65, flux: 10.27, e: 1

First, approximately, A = 13.6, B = 11.6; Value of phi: 11.1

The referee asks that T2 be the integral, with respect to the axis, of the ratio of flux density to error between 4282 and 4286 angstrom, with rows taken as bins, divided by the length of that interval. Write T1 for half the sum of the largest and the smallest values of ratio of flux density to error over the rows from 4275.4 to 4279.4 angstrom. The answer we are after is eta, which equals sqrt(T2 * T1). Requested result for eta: 11.8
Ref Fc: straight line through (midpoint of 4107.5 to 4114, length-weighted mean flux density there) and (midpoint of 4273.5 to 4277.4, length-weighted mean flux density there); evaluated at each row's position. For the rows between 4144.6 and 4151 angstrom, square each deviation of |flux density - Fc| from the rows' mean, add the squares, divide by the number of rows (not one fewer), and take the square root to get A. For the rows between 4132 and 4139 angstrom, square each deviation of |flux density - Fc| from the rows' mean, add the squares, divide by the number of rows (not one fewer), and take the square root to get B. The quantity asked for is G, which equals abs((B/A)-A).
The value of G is 0.4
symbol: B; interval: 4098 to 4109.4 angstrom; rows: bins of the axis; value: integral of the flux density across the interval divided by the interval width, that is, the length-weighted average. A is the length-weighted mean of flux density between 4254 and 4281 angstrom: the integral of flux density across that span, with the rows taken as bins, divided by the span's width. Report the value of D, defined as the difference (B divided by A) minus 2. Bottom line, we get -1.12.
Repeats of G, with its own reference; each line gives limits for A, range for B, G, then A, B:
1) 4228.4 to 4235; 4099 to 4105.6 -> 0.2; 1.1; 1.0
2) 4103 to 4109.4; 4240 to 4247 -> 2.0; 0.5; 1.3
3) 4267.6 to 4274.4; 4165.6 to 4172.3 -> 0.8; 0.4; 0.5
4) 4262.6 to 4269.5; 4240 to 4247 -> 0.3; 1.0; 1.3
